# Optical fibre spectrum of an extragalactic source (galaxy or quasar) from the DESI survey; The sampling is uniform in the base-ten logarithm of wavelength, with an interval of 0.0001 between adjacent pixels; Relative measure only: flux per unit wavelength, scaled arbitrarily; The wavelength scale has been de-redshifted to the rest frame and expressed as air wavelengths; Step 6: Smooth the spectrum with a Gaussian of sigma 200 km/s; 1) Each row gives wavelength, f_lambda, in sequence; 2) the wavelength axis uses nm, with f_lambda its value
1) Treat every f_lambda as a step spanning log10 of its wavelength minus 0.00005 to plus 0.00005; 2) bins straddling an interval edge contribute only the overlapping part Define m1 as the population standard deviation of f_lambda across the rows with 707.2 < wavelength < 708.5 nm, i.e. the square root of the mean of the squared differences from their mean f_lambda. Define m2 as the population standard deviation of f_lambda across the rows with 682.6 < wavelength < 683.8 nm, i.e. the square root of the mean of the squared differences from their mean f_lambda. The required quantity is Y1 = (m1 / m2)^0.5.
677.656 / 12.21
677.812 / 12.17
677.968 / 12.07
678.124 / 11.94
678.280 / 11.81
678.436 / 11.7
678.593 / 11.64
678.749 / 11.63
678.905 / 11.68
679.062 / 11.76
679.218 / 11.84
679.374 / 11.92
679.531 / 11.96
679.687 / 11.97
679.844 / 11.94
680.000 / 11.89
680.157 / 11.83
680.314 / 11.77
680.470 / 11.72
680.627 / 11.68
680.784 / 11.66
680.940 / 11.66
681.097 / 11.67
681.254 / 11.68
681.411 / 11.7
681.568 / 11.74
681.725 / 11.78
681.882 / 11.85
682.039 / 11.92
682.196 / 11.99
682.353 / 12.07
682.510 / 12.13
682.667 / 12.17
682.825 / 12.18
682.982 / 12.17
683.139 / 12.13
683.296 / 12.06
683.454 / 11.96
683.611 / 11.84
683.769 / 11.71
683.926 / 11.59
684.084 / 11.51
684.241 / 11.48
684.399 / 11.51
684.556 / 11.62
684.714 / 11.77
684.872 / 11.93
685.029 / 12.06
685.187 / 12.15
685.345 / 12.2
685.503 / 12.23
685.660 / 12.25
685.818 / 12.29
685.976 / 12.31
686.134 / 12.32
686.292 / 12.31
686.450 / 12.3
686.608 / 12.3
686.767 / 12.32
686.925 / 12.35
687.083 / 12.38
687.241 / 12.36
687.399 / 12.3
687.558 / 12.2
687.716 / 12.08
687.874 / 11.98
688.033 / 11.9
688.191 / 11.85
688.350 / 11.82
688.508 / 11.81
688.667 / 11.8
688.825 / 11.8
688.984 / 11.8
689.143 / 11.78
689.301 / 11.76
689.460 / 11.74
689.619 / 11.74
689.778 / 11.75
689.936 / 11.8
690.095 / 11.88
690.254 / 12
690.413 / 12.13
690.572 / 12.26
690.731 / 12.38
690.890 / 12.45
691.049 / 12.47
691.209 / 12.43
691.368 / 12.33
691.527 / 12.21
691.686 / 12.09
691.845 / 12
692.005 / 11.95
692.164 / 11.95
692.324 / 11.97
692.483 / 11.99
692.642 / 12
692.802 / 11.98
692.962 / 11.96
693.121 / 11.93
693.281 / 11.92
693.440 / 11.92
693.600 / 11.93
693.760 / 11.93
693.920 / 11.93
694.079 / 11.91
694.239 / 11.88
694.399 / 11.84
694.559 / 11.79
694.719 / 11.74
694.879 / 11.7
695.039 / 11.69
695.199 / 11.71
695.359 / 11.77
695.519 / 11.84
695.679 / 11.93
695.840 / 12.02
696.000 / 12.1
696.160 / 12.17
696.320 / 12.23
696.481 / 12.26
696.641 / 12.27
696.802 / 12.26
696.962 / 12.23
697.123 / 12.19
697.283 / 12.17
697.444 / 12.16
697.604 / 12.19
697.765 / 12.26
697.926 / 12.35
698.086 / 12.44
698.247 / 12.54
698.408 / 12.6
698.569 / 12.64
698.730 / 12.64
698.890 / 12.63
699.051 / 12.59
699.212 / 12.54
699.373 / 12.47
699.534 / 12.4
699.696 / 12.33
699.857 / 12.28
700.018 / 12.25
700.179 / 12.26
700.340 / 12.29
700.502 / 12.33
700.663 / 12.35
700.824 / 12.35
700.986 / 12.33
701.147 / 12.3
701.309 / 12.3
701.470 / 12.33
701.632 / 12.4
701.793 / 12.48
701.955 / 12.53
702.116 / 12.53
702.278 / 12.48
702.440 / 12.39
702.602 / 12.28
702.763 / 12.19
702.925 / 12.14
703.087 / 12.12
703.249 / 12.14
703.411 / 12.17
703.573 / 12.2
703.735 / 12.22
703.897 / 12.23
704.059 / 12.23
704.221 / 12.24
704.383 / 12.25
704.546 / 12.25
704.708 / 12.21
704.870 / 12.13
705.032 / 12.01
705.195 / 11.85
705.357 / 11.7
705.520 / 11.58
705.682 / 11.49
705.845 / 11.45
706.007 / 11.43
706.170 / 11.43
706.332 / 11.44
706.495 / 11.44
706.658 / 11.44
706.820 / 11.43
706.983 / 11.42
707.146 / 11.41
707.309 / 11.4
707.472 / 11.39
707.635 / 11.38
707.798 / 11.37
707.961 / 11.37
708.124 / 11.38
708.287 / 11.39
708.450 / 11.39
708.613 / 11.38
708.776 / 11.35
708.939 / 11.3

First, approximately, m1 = 0.01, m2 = 0.16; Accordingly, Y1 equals 0.2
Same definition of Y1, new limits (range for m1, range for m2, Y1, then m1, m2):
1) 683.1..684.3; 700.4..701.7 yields 2.8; 0.23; 0.03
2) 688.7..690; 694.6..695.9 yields 0.5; 0.03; 0.11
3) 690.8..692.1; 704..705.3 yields 1.2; 0.20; 0.14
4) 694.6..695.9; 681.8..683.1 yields 1.0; 0.11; 0.12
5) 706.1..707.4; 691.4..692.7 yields 0.4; 0.01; 0.08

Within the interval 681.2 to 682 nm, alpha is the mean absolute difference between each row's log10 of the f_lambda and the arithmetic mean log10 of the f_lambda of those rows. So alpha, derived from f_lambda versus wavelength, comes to 0.0019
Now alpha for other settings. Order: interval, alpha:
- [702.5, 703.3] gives 0.0017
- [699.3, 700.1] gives 0.0025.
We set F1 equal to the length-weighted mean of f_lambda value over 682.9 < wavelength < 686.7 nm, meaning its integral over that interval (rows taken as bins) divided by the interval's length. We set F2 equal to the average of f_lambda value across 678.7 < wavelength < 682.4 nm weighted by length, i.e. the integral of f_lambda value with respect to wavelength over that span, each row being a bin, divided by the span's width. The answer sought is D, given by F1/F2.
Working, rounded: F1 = 12.0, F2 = 11.8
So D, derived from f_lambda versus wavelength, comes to 1.02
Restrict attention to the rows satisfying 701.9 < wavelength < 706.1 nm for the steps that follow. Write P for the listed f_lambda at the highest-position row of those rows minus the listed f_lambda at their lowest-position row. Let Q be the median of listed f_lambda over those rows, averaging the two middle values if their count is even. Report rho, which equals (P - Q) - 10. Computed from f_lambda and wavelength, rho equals -23.3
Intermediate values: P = -1.10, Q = 12.2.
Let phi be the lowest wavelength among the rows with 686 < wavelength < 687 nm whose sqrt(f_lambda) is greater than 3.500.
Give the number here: 686.134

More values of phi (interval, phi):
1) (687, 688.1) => 687.083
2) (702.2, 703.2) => 702.278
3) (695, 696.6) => 696.481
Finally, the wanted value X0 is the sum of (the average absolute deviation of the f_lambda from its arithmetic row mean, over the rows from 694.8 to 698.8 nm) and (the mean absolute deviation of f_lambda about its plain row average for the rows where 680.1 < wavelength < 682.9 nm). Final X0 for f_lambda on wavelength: 0.368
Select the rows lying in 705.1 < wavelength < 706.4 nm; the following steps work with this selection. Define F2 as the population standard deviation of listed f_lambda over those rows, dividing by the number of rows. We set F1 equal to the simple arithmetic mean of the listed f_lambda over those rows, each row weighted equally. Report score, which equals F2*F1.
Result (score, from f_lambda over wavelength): 1.7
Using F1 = 11.5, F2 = 0.14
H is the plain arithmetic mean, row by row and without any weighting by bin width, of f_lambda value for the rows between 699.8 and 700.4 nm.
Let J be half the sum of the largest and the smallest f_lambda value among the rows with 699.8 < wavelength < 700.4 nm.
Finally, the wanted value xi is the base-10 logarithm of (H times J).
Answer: 2.18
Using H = 12.3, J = 12.3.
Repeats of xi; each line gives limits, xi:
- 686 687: 2.18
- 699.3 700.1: 2.18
